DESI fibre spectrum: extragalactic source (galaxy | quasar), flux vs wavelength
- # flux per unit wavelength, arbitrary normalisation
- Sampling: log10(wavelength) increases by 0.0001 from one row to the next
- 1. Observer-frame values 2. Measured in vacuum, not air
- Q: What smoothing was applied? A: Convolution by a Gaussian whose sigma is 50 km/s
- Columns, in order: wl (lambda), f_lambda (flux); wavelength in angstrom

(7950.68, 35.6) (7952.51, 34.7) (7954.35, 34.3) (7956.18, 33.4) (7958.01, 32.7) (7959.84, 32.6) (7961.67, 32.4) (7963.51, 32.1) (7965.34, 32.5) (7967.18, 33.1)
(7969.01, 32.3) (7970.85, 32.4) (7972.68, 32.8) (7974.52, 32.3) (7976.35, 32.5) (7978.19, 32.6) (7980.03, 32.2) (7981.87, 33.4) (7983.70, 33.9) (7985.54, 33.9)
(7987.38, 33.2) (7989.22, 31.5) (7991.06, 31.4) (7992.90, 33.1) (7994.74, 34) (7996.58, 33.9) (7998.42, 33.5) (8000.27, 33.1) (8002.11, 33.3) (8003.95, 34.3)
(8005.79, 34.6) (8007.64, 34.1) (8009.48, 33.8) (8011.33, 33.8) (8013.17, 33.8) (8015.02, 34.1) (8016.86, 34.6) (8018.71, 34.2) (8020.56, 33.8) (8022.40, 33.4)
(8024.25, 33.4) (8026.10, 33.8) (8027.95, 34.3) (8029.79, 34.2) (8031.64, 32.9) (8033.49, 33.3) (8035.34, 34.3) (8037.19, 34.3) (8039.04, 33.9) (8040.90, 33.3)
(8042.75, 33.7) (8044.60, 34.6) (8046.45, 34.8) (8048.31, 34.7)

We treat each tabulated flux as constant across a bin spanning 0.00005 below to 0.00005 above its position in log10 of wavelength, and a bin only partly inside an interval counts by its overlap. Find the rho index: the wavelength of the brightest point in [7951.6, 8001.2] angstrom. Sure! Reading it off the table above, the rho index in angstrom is 7952.51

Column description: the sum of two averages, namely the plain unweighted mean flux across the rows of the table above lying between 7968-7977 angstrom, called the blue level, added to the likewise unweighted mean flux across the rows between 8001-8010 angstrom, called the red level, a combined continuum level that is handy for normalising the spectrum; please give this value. 66.5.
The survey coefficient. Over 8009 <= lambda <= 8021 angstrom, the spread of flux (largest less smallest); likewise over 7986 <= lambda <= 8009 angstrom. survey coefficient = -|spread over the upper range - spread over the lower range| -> -2.4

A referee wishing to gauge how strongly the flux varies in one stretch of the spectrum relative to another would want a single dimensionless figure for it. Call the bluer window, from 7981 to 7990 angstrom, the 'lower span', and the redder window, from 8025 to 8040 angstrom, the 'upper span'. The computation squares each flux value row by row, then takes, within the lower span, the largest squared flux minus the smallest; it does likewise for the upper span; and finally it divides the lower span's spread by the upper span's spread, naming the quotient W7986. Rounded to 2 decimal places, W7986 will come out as 1.67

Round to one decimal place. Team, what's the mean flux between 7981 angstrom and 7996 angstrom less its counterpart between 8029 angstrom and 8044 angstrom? -0.7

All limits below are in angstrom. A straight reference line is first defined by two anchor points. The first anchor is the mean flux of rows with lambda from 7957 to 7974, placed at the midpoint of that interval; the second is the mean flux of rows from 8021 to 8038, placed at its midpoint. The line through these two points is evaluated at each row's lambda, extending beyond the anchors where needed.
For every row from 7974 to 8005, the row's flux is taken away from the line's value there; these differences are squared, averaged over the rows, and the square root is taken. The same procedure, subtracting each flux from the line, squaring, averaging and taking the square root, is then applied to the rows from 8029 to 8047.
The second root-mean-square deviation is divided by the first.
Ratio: 0.70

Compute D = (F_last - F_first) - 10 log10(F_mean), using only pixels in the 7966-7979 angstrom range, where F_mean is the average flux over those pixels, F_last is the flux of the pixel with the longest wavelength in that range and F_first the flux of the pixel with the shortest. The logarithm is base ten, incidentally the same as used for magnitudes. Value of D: -15.6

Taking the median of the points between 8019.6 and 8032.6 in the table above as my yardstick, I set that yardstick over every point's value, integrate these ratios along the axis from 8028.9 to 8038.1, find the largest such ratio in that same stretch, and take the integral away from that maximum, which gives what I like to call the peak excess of -8.2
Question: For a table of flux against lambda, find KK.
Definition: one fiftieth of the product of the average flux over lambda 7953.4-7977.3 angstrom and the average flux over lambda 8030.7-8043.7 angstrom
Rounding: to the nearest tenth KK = 22.0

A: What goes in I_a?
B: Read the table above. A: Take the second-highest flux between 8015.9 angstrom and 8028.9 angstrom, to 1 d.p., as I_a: 34.3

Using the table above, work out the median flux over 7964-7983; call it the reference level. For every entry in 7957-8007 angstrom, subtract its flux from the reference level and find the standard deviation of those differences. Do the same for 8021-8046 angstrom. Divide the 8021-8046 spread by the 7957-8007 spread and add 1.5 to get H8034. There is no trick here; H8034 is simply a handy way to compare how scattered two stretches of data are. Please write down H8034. 2.1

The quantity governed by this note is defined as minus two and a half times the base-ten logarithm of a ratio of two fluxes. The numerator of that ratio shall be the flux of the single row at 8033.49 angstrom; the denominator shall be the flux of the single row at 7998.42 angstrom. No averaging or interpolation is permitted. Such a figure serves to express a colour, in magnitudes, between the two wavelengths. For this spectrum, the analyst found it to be 0.01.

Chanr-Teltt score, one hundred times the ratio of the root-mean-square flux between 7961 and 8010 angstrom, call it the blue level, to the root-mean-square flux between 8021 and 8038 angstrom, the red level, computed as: 98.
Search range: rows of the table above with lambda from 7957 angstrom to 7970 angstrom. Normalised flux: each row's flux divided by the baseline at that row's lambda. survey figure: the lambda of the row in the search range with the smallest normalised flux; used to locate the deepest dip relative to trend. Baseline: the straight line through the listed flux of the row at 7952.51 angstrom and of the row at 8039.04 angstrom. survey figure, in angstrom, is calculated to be 7963.51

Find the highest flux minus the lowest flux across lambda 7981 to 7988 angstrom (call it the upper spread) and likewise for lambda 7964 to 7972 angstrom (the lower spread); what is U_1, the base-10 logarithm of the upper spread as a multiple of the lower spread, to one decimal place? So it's -0.1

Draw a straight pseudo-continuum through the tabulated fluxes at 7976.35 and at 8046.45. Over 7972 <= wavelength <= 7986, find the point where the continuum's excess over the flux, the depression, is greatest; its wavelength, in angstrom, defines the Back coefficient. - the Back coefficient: 7980.03 angstrom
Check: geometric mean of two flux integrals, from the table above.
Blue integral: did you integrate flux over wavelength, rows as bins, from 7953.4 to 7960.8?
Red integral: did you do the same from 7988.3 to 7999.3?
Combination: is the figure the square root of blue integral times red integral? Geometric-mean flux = 298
